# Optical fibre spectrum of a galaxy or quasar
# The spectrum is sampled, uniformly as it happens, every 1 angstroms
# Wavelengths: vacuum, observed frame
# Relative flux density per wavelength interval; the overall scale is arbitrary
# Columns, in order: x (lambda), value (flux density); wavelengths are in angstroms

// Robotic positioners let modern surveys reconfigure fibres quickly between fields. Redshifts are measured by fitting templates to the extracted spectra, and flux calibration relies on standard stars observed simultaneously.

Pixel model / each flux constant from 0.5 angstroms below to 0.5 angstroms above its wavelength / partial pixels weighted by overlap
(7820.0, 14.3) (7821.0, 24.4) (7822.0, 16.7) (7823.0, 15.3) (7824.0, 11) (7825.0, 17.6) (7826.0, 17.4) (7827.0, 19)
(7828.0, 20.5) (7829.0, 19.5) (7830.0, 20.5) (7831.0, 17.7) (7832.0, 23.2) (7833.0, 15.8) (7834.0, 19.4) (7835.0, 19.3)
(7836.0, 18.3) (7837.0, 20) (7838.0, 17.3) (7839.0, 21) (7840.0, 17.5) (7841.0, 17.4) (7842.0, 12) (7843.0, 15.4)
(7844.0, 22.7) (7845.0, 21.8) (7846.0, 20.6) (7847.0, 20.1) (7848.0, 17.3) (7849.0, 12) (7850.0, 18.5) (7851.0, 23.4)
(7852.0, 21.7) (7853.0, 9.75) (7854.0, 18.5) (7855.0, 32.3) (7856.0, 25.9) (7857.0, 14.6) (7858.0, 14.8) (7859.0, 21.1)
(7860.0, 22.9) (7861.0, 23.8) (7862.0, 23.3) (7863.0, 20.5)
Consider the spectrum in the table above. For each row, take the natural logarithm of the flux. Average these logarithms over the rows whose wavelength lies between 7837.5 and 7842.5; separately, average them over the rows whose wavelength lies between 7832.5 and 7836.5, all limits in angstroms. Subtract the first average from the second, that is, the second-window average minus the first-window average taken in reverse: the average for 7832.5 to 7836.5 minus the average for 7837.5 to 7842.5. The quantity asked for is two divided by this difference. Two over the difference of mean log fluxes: 26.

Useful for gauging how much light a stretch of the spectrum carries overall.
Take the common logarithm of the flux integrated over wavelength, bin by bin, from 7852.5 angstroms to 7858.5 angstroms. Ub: 2.06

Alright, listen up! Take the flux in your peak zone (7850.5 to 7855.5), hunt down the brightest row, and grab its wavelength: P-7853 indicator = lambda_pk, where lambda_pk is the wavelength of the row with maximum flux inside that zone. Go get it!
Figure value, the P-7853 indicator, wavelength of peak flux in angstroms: 7855.0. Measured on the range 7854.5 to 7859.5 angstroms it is 7855.0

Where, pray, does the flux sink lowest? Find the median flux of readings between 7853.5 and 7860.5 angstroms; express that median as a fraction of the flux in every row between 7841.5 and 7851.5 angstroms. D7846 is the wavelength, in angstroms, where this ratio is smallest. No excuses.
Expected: 7851.0 angstroms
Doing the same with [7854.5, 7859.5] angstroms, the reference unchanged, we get 7855.0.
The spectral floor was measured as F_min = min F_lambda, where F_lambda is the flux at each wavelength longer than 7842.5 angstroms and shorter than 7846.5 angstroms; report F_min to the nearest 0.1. 15.4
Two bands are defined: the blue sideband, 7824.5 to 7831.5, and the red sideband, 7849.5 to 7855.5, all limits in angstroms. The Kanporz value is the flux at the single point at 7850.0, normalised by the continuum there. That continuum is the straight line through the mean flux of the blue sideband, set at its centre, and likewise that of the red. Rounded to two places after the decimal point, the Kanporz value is 0.90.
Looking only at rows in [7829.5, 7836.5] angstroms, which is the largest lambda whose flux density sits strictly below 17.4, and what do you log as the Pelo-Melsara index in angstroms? 7833.0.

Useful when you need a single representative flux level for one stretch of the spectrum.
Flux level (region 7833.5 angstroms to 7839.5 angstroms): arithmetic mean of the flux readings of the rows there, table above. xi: 19.2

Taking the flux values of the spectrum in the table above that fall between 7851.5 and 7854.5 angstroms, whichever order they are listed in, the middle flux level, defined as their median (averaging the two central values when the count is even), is 18.5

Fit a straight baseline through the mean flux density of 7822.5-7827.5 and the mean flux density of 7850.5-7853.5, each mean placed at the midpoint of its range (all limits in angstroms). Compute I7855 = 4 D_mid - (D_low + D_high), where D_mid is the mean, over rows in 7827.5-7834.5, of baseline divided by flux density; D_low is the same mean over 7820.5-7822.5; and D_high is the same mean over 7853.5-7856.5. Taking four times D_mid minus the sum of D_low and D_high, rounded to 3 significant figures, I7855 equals 1.88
